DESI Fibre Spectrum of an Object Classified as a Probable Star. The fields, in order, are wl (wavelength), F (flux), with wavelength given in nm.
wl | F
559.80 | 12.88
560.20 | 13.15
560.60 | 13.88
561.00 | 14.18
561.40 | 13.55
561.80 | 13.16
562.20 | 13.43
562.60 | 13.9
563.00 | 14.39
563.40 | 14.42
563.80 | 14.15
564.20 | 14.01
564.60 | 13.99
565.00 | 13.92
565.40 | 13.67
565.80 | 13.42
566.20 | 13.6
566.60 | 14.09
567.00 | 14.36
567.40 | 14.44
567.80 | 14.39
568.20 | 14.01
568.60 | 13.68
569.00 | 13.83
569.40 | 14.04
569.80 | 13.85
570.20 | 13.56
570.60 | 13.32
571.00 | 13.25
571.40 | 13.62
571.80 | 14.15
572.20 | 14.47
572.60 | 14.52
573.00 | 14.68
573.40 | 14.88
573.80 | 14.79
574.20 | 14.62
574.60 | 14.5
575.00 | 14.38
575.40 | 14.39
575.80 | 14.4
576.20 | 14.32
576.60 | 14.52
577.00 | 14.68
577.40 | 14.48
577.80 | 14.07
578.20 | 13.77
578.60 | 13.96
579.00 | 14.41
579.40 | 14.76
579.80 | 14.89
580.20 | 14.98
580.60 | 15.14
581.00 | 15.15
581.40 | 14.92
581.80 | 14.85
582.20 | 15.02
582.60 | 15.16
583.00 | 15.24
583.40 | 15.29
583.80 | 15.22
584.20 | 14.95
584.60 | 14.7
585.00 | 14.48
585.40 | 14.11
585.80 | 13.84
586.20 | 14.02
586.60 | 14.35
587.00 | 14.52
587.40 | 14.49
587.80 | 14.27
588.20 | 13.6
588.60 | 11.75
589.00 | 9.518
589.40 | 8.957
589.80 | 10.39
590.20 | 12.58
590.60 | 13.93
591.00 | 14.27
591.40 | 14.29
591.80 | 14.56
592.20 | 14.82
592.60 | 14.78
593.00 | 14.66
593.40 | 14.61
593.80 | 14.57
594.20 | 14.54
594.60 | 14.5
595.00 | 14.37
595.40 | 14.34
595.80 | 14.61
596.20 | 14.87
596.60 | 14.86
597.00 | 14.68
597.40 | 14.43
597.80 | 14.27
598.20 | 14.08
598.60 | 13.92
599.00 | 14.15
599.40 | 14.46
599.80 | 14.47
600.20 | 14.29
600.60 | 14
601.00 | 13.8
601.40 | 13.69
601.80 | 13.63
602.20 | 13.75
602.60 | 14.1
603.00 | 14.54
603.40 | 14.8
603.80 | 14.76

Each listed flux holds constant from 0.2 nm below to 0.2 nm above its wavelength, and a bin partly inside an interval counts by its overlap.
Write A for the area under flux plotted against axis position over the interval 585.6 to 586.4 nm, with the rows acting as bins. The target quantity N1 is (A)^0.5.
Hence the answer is 3.34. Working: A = 11.1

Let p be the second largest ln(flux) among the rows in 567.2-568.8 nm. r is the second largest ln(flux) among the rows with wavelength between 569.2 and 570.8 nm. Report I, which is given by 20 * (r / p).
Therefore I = 19.7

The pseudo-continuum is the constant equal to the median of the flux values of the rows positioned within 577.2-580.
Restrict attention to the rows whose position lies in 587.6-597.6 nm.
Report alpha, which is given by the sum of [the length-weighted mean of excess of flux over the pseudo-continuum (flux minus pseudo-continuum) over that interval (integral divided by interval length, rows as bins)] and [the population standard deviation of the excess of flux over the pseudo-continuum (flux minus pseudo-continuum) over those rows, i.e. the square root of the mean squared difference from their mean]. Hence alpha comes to 1.0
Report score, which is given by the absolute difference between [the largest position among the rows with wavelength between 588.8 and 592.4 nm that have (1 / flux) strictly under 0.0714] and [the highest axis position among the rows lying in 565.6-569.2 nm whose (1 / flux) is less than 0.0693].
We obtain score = 24.80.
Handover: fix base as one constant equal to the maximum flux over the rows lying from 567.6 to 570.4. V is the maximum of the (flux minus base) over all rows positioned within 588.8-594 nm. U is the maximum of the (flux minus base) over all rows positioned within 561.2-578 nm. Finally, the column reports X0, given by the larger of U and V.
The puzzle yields 0.49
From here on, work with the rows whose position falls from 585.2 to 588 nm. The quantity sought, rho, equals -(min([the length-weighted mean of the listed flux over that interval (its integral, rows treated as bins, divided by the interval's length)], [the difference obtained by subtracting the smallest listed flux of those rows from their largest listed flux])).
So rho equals -0.7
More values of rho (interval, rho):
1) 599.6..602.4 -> -0.8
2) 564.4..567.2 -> -0.9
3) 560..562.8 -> -1.0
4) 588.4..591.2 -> -5.3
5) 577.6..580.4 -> -1.2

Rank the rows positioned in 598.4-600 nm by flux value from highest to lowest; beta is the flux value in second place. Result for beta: 14.46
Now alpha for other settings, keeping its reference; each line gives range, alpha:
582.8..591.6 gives 0.9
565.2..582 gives 0.4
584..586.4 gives 0.3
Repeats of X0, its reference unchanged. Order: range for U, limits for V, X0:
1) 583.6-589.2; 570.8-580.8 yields 0.83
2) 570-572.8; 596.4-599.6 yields 0.47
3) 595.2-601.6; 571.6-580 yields 0.50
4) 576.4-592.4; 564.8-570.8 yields 0.90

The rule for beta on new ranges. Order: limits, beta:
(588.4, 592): 14.29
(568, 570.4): 14.01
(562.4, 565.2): 14.39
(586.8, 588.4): 14.49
